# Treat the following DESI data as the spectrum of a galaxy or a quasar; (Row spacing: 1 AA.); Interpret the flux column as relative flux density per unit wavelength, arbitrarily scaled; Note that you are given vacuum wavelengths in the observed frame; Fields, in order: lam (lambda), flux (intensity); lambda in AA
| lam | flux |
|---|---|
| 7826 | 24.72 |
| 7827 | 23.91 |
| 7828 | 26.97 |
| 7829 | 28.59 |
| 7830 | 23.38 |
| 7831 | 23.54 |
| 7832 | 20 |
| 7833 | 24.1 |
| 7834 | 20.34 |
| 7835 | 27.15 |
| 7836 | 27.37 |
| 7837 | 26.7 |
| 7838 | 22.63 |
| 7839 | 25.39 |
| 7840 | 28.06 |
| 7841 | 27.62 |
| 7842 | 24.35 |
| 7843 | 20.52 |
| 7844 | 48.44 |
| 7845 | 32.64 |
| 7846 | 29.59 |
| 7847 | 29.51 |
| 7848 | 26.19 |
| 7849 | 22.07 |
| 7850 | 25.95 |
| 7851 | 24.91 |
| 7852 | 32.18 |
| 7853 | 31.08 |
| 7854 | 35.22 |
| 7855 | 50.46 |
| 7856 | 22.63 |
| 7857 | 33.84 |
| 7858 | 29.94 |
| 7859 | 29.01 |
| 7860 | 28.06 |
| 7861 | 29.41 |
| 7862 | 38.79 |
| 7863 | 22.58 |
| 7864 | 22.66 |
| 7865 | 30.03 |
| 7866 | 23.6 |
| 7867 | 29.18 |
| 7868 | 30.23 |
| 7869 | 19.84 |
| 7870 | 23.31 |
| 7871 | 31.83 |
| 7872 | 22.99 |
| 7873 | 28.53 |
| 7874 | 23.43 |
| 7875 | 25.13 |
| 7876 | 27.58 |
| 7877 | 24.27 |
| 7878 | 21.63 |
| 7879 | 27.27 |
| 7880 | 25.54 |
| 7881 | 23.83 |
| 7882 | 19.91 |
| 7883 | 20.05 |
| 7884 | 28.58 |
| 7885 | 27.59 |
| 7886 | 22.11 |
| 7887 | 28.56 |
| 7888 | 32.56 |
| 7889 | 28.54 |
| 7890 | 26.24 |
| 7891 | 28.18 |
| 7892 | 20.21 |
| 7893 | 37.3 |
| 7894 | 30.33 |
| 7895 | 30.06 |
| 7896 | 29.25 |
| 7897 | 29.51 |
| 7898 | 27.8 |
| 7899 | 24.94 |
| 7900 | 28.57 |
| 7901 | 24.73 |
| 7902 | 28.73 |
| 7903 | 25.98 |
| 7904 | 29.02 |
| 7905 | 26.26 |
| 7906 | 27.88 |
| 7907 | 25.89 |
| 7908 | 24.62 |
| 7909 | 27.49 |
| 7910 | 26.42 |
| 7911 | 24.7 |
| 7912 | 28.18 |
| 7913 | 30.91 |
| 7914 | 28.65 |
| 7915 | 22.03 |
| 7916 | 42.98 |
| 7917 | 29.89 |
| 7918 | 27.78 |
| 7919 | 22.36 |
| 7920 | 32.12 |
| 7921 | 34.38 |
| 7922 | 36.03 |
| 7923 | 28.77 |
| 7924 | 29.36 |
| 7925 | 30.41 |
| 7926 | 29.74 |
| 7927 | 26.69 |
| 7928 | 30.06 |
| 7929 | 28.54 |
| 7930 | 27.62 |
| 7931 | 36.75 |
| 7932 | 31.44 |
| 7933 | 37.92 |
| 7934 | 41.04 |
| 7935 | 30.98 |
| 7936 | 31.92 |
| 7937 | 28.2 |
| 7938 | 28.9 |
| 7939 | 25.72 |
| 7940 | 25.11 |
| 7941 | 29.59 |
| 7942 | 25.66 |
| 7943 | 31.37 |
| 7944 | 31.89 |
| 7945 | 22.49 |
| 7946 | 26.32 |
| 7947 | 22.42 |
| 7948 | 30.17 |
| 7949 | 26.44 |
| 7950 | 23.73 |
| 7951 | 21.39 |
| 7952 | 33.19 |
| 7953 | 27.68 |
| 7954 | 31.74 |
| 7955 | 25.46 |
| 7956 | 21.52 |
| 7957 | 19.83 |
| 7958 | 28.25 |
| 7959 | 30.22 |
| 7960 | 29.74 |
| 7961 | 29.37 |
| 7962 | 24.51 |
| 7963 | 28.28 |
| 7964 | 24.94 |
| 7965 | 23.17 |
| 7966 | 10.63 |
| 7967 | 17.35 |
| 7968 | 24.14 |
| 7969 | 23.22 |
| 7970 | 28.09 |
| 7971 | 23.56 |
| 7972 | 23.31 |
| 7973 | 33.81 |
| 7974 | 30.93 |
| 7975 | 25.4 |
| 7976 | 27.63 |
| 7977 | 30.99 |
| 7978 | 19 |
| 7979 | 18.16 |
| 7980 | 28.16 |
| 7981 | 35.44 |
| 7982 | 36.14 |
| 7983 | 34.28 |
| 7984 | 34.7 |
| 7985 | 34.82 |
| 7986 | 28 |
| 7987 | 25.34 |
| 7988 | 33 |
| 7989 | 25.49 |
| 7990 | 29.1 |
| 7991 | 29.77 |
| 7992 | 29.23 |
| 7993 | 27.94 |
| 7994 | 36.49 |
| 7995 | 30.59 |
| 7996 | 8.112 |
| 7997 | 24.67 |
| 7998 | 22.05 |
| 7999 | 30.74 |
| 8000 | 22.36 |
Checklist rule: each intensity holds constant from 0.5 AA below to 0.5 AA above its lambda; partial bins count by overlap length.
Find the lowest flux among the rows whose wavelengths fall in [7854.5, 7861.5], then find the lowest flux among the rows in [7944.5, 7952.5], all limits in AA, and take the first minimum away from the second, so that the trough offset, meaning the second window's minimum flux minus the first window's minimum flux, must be -1.2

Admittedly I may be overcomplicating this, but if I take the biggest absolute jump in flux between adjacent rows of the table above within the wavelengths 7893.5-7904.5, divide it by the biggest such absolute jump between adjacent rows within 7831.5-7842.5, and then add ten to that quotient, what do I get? 10.59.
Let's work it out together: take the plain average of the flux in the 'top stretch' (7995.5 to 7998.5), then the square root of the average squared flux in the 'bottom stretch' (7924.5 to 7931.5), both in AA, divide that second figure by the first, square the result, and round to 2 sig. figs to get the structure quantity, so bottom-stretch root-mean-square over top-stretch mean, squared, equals 2.7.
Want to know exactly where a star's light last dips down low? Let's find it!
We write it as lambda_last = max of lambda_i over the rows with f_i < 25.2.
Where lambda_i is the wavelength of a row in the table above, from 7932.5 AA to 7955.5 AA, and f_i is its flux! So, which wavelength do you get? 7951 AA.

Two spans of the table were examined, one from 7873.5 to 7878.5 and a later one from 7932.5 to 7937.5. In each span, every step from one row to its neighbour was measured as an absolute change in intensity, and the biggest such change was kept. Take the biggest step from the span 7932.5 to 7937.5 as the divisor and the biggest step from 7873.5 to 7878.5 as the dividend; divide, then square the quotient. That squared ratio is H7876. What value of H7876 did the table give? 0.1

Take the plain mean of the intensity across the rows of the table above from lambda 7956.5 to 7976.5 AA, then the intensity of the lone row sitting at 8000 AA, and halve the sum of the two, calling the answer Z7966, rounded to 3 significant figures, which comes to 23.8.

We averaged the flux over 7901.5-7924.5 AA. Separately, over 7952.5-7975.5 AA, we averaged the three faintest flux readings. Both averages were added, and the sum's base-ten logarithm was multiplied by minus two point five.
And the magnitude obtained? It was -4.12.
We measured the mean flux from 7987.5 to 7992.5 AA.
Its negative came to -29.3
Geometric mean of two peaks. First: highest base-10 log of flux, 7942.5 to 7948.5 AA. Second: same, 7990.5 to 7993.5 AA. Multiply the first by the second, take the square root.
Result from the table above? 1.49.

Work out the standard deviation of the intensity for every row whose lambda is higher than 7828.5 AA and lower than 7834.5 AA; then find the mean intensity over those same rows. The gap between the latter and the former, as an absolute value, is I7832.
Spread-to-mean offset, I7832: 20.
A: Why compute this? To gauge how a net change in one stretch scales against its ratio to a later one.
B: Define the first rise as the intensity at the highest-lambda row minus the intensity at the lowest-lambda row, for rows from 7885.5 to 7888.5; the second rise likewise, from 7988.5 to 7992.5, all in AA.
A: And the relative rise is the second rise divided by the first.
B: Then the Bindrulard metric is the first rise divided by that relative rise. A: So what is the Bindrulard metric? 29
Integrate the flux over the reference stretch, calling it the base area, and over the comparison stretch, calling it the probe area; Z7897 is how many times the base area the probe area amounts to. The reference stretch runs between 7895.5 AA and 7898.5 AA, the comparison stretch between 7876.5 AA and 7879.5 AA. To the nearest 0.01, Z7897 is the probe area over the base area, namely 0.85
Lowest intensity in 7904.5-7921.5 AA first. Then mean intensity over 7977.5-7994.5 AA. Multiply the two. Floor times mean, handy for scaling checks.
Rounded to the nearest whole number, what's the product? 654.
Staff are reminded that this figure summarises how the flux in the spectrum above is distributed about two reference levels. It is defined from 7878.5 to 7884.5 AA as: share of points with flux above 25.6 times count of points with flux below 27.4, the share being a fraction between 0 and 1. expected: 1.7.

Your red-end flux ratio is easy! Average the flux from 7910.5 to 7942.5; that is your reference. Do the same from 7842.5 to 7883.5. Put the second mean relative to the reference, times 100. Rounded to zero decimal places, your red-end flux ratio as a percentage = 93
